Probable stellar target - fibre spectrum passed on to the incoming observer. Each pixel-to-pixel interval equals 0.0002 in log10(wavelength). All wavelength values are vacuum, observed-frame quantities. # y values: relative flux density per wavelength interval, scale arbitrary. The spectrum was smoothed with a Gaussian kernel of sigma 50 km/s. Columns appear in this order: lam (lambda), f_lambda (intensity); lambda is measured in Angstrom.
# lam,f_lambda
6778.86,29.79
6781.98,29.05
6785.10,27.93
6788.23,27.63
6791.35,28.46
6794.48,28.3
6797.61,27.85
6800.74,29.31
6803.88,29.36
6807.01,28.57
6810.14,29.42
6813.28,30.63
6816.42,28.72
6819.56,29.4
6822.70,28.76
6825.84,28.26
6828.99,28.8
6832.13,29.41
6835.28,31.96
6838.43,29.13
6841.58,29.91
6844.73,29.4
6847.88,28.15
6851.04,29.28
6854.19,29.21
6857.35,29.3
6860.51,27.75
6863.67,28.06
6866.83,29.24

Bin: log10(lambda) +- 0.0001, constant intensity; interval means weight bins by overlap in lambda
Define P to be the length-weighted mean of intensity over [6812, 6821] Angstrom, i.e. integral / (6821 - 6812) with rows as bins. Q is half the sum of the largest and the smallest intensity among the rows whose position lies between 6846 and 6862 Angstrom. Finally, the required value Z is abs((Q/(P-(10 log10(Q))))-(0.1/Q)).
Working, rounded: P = 29.55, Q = 28.5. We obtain 1.90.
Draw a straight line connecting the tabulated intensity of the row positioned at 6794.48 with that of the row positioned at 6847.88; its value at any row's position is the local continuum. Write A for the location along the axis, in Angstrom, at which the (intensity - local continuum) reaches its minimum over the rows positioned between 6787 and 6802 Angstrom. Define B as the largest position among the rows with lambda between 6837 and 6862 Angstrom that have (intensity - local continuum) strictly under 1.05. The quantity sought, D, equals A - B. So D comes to -72.3 Angstrom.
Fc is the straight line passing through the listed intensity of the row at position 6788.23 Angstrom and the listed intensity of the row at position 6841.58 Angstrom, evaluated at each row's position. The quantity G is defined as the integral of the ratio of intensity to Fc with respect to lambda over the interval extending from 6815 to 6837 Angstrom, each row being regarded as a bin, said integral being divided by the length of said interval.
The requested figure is 1.00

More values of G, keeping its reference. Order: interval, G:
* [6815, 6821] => 1.01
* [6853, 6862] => 0.94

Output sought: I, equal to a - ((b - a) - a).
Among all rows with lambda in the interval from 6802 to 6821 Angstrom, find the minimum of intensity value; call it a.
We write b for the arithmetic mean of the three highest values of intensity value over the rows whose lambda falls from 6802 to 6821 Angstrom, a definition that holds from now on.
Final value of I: 55.9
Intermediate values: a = 28.57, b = 29.8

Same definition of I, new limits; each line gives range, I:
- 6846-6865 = 54.0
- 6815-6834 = 55.6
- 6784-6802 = 54.2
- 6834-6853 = 54.0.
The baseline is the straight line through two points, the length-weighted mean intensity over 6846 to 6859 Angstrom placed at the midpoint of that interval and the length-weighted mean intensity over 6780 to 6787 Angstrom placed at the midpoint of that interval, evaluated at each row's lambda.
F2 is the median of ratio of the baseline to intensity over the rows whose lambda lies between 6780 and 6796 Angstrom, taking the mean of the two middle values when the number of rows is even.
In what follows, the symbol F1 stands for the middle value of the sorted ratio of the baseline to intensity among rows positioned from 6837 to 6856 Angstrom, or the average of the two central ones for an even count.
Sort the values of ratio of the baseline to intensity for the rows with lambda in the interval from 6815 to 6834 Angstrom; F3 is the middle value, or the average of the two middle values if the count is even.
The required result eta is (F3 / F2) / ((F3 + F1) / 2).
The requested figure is 0.99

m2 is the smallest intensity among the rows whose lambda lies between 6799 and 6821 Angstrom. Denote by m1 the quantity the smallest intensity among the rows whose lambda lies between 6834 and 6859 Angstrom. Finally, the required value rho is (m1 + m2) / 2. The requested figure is 28.4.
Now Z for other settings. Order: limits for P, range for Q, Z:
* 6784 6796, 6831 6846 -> 2.30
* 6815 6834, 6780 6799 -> 1.96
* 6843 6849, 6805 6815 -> 2.09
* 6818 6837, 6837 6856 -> 1.96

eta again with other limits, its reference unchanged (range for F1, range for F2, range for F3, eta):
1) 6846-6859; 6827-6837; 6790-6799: 1.03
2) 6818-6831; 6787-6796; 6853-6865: 1.00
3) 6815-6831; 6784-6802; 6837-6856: 0.98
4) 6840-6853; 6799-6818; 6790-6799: 1.04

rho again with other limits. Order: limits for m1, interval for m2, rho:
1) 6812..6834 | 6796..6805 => 28.1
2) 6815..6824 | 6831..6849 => 28.4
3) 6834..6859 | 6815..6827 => 28.2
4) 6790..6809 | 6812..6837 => 28.1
